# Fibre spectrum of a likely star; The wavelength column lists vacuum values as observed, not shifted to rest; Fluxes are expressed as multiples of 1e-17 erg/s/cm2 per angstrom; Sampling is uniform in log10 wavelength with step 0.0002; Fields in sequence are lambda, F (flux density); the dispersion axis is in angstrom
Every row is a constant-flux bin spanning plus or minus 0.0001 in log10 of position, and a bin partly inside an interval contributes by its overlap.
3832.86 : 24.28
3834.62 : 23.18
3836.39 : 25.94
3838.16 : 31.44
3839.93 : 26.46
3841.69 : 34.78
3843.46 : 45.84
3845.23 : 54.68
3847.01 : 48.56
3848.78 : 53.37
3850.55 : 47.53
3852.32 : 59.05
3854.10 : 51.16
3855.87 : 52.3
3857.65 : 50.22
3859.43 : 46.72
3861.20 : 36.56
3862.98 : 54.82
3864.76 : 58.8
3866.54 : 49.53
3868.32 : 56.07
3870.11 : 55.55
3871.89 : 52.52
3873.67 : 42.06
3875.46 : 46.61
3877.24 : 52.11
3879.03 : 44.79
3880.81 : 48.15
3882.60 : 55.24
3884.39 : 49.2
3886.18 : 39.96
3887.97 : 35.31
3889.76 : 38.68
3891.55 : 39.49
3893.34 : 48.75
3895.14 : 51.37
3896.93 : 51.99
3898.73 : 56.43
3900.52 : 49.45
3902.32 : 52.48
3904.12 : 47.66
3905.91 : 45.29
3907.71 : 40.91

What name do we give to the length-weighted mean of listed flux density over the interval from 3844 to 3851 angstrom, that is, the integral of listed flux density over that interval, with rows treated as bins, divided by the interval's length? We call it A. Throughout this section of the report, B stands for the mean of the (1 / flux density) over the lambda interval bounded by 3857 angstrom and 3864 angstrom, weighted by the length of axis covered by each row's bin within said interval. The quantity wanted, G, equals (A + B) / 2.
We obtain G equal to 25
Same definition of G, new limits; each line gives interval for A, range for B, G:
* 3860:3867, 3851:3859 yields 25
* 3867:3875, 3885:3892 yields 26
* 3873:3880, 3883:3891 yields 23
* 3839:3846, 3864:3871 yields 20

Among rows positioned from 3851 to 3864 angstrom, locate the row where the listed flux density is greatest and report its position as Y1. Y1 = 3852.32 angstrom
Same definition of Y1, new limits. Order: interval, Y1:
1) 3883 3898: 3896.93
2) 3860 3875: 3864.76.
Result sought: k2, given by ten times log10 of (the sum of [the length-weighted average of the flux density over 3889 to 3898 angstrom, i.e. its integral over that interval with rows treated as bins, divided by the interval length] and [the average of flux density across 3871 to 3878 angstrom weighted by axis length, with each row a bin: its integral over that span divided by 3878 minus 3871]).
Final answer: 19.8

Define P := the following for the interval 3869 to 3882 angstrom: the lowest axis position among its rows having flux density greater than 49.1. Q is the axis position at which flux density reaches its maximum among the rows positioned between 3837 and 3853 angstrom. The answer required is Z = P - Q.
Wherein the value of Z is 17.8 angstrom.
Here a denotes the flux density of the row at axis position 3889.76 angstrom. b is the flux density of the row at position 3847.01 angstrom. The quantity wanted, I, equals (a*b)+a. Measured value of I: 1917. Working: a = 38.68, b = 48.56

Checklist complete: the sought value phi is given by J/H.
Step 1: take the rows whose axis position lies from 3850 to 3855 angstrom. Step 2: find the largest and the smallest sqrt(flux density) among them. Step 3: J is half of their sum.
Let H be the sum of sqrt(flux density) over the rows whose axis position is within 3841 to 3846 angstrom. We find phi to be 0.36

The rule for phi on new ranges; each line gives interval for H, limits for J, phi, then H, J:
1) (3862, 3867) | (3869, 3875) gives 0.32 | 22.1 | 6.97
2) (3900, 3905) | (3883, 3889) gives 0.31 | 21.2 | 6.48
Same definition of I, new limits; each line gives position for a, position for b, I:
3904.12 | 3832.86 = 1205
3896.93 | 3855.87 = 2771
